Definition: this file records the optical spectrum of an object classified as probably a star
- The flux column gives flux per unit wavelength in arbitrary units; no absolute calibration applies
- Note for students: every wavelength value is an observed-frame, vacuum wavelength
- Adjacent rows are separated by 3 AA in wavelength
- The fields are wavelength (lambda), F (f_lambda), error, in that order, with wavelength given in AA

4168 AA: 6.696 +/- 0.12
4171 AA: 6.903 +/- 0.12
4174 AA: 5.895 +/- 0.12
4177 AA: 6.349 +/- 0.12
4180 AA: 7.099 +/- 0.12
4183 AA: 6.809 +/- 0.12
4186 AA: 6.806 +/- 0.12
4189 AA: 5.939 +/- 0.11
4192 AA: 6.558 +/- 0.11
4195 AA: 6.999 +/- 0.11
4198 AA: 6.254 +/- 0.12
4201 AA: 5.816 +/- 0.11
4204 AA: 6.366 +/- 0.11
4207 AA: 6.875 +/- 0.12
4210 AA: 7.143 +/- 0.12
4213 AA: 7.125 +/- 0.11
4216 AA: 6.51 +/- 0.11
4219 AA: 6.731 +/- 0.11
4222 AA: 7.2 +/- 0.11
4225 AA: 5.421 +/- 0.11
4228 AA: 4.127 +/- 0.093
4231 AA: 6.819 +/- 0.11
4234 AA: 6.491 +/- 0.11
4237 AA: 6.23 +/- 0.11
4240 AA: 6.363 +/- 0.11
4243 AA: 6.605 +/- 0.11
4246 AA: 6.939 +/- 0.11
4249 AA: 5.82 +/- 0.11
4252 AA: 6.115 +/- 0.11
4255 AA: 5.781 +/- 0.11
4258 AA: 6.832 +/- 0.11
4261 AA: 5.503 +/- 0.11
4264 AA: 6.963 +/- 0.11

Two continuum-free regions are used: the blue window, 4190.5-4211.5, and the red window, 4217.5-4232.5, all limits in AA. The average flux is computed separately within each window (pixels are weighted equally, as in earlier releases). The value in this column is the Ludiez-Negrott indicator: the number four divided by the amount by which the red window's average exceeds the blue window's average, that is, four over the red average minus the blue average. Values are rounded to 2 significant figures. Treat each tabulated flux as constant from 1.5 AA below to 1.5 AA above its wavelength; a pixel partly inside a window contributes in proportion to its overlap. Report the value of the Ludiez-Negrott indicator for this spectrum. -7.8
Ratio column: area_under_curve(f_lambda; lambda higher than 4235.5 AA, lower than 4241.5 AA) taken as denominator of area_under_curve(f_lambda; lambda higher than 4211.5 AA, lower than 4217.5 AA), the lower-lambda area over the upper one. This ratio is 1.08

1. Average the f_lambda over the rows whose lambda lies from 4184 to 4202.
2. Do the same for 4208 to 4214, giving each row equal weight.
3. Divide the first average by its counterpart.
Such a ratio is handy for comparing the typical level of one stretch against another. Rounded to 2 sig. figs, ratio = 0.90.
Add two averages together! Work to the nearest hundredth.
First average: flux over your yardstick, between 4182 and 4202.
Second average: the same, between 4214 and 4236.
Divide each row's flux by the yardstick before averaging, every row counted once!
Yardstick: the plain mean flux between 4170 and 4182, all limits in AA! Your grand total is 1.93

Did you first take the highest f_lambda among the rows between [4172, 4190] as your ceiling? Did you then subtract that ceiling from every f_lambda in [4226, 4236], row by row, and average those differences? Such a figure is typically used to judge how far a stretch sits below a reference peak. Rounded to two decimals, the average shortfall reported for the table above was -1.29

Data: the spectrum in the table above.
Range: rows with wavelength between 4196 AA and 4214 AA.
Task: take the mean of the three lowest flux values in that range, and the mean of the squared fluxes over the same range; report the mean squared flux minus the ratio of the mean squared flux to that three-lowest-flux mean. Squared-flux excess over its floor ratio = 36.6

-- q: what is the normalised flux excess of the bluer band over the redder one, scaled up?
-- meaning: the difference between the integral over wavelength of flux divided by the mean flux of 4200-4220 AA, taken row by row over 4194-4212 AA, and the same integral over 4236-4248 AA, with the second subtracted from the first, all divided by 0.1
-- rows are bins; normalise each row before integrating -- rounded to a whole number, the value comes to 60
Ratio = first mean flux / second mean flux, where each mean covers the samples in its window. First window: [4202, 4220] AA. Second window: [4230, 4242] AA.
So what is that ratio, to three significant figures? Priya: 1.05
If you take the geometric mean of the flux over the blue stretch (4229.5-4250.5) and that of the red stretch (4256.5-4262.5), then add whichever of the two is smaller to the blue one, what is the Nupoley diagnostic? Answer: 12.6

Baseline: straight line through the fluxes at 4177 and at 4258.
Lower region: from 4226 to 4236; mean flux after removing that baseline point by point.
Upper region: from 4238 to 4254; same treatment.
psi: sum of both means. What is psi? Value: -1.3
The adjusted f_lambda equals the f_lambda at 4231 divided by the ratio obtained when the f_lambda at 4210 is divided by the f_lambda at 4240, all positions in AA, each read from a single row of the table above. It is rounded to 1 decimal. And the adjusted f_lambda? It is 6.1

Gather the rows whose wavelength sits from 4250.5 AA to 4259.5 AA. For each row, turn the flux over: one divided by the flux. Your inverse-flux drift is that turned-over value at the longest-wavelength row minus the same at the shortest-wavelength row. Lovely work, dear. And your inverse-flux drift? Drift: -0.017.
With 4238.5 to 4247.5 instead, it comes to -0.013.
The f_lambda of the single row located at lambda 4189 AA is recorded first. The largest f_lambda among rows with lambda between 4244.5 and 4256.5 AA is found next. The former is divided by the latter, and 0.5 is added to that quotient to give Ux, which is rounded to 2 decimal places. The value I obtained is 1.36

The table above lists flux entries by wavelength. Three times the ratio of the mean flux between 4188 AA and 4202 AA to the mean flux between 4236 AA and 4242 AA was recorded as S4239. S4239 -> 3.01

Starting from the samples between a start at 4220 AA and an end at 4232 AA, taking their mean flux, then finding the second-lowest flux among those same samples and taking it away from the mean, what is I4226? 0.47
